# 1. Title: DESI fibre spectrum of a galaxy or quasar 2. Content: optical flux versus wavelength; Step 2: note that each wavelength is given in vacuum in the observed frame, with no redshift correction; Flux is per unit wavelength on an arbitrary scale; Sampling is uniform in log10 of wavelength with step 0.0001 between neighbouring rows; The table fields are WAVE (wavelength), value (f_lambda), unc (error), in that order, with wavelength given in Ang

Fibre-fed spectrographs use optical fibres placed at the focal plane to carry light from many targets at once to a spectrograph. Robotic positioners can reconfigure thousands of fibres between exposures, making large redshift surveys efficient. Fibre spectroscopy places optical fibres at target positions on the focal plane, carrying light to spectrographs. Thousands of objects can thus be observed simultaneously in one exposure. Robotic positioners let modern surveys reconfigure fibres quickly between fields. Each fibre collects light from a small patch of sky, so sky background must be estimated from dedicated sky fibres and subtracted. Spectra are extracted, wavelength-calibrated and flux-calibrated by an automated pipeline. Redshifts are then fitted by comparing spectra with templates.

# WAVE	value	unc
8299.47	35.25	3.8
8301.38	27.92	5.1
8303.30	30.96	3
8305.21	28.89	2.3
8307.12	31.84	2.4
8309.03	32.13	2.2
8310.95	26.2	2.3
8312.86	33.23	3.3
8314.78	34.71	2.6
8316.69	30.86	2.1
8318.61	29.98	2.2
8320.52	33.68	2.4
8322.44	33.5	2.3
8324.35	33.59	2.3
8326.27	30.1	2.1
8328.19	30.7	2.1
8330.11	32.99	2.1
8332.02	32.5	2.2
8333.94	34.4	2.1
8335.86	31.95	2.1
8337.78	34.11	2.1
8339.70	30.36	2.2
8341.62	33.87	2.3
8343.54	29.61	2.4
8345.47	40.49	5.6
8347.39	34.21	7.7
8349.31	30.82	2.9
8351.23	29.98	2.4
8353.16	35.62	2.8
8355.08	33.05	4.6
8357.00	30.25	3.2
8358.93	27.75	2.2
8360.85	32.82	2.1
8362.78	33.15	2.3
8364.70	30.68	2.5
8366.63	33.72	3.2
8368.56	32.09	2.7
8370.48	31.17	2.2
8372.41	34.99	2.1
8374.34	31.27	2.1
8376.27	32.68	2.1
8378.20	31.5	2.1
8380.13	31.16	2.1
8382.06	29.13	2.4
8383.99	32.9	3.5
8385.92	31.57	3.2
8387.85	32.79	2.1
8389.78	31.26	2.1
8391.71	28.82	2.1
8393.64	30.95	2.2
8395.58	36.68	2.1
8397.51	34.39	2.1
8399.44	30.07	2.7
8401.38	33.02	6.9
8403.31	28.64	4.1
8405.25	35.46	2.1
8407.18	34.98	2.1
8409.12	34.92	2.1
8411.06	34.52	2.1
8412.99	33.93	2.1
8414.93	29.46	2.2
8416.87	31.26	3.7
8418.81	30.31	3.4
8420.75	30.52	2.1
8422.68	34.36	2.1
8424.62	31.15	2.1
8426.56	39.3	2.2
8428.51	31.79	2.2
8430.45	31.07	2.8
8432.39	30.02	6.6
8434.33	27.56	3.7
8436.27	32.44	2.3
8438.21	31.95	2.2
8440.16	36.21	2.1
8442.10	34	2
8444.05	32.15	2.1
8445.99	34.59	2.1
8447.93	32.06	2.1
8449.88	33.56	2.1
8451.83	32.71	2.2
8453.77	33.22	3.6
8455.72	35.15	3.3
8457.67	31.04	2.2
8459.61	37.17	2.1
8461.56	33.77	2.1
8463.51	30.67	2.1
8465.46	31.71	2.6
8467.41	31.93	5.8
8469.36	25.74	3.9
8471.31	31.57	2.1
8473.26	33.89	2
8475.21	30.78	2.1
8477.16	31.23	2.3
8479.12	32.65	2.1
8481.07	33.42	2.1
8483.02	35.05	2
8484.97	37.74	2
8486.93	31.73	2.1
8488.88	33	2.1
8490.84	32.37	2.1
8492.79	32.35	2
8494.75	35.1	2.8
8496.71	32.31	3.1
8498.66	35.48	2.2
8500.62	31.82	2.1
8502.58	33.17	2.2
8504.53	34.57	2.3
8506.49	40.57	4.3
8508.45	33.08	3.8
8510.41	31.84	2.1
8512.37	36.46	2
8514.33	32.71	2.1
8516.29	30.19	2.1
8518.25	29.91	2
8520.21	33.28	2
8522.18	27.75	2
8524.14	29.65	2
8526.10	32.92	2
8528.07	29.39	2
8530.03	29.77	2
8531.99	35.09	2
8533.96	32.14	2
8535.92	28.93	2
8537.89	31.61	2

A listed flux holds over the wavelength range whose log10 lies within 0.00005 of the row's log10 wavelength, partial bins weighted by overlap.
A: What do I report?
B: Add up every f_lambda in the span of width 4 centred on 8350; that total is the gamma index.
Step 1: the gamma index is 60.8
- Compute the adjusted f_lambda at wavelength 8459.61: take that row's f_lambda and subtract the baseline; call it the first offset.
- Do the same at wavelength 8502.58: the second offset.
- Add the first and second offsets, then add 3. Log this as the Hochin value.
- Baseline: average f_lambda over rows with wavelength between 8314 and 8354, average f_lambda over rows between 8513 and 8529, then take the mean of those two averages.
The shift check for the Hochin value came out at 10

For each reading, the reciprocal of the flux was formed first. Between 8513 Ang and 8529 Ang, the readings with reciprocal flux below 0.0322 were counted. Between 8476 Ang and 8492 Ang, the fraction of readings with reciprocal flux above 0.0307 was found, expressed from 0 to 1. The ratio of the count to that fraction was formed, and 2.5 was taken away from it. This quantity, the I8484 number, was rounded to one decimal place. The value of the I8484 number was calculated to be 5.5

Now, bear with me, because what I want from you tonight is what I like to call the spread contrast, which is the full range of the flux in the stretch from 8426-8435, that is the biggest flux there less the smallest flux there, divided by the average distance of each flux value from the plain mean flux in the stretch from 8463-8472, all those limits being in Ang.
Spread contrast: 6.4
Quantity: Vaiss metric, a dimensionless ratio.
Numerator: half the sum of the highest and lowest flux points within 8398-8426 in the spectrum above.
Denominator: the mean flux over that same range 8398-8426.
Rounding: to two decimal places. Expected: 0.99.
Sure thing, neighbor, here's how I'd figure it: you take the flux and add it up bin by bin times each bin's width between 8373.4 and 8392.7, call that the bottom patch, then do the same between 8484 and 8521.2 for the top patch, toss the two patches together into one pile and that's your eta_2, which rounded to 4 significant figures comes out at 1853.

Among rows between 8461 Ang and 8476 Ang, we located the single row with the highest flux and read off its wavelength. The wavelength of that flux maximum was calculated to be 8473.26 Ang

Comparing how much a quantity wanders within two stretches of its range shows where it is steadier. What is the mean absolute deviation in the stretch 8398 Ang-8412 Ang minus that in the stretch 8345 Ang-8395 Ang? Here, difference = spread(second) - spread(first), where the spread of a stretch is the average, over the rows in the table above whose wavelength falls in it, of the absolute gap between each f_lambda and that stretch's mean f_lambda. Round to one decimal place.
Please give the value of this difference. 0.4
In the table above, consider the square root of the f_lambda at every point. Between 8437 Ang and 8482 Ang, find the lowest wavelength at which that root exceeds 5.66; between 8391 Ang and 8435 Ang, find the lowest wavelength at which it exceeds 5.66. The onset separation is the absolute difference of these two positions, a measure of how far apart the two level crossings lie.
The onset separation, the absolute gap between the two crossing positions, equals 44.6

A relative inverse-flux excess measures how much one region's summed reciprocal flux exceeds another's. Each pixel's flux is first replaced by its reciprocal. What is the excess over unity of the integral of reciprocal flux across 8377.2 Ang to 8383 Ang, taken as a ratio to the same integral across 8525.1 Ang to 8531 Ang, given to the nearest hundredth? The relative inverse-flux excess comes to -0.02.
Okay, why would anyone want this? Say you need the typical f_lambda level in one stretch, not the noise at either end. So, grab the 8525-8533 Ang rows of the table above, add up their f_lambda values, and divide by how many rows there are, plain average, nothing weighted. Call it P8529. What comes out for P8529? 31.8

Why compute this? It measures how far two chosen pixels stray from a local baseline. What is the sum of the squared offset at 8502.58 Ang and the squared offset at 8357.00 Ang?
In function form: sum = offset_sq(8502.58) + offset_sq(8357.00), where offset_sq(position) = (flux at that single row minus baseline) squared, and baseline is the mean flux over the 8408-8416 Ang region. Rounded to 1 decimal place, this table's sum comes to 8.7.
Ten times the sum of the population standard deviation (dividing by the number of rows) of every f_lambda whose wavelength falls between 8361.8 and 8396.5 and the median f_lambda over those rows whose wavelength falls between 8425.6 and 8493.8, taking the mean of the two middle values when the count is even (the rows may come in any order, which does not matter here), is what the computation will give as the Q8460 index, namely 342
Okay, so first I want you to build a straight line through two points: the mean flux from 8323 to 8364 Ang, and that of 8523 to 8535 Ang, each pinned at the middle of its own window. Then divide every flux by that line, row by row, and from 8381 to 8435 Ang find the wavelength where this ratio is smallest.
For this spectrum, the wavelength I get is 8434.33 Ang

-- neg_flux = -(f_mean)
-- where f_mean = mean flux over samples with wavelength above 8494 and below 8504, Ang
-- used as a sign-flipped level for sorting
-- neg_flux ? -33.6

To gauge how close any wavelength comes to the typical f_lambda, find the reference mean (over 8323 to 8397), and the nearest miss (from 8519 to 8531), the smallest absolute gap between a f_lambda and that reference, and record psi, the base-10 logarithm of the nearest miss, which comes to -0.2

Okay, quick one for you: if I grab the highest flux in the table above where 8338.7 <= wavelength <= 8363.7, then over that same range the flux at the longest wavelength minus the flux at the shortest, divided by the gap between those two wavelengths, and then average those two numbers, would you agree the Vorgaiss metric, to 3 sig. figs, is 20.3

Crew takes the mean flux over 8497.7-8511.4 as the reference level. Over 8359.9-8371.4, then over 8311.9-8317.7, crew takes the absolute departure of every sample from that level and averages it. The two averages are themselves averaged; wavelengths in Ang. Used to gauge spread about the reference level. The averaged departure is 1.9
